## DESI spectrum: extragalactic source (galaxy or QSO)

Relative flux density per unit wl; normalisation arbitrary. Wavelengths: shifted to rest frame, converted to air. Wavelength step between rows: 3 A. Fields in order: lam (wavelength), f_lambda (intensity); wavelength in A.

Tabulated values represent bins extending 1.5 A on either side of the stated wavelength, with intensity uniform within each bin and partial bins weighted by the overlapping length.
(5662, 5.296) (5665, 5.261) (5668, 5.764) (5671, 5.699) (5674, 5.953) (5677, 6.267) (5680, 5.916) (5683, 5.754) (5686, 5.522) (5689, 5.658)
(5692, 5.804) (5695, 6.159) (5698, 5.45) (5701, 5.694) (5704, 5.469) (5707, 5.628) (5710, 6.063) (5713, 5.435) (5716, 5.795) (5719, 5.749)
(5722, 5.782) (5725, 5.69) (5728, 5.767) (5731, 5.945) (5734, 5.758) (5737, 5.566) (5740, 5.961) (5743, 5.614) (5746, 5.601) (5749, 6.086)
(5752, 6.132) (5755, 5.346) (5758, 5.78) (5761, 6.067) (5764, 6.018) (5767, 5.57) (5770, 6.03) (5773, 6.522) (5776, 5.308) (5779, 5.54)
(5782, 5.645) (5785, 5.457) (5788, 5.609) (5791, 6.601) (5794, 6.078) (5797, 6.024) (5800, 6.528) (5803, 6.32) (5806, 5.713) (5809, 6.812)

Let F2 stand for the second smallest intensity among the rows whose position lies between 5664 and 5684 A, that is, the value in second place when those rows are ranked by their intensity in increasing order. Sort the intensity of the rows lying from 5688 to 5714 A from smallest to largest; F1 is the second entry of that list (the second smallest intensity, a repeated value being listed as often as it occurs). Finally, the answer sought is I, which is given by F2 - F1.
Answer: 0.2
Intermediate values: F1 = 5.45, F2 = 5.699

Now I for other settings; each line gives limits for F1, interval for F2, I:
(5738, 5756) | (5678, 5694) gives 0.1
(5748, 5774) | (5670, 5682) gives 0.3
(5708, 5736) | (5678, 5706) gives -0.2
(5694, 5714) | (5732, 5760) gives 0.1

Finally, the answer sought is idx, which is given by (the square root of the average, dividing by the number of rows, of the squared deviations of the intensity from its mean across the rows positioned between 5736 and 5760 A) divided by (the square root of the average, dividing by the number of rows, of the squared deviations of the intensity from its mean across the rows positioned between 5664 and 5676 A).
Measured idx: 1.0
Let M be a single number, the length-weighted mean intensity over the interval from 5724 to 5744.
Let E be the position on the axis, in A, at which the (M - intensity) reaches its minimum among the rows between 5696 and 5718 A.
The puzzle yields 5710 A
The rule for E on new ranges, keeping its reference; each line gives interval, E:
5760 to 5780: 5773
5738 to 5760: 5752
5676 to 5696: 5677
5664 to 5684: 5677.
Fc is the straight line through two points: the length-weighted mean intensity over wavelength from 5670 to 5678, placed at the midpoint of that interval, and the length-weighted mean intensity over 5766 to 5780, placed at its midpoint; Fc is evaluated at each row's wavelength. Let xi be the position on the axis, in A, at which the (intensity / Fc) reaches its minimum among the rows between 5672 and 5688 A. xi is 5686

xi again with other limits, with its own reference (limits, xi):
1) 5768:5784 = 5776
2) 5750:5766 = 5755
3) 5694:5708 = 5698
